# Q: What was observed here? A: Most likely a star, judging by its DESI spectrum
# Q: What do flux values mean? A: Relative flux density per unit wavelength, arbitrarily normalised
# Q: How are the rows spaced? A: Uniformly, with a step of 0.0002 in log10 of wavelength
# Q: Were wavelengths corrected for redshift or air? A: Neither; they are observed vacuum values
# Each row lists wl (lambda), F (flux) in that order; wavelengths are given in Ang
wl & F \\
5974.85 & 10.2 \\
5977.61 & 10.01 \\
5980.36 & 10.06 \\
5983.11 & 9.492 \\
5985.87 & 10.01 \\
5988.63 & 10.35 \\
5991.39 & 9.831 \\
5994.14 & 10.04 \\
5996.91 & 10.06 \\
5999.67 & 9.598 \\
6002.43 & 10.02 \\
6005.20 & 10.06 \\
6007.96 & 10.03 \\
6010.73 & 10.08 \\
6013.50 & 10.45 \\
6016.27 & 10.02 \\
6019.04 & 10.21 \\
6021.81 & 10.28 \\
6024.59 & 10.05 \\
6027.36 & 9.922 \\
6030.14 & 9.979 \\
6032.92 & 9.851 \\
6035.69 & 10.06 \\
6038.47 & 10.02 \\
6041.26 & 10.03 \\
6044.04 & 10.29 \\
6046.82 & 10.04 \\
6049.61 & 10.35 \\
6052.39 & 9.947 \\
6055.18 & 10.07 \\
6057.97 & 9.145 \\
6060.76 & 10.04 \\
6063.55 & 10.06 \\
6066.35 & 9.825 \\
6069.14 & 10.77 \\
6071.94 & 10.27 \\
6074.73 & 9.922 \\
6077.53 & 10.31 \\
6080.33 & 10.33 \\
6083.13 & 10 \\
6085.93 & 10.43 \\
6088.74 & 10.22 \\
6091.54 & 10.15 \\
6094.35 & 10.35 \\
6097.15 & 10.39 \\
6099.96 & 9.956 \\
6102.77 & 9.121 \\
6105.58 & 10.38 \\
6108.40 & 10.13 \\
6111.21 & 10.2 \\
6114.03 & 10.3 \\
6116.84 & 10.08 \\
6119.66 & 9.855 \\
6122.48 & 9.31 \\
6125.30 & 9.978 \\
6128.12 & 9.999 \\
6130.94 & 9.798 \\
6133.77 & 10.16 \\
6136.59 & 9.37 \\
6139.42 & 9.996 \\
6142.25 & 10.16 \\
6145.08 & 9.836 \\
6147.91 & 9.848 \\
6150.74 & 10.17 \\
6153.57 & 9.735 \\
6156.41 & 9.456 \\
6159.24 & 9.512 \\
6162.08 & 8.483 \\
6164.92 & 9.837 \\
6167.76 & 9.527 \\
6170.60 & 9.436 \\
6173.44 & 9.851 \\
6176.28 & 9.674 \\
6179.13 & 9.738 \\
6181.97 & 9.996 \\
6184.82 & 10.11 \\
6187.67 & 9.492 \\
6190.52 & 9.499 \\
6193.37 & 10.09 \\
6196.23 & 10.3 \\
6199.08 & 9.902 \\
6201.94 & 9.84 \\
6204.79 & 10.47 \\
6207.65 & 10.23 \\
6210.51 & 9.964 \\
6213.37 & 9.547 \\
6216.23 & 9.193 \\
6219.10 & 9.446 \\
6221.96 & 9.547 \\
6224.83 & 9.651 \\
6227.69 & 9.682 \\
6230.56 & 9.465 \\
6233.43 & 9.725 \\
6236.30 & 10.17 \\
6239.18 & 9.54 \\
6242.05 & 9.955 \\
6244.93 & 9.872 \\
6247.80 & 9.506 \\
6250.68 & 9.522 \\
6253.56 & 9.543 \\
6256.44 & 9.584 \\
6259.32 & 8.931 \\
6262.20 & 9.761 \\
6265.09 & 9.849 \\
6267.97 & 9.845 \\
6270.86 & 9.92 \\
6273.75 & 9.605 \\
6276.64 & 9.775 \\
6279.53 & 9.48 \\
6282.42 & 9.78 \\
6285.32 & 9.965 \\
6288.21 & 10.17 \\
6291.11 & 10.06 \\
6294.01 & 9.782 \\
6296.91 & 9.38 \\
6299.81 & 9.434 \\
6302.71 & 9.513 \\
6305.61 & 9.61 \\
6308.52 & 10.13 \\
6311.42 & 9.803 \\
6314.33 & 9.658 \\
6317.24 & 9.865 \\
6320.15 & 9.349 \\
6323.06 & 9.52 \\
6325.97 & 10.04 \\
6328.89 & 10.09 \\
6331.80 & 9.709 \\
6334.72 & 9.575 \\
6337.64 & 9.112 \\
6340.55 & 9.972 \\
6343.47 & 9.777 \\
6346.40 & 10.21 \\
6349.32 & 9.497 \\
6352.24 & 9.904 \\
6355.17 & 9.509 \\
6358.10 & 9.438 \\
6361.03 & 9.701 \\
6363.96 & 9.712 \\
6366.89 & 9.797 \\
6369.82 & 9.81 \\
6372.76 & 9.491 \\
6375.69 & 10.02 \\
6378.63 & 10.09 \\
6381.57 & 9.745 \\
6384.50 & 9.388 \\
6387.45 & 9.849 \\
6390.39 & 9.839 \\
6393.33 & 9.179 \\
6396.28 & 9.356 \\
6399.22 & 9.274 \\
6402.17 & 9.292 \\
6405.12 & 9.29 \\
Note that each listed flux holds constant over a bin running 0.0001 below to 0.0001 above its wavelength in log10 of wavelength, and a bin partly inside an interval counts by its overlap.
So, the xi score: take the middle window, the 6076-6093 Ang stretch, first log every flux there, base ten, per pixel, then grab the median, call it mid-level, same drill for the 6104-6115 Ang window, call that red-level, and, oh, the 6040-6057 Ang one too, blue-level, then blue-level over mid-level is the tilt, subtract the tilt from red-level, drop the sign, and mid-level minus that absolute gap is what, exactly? 0.99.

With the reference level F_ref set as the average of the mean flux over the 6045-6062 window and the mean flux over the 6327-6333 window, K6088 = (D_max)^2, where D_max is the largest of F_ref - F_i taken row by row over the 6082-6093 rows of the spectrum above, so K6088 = 0.01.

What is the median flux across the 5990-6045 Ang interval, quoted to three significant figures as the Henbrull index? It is 10.0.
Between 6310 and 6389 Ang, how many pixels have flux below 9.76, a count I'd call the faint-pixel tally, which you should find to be 14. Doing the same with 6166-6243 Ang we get 15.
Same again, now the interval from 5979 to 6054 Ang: 2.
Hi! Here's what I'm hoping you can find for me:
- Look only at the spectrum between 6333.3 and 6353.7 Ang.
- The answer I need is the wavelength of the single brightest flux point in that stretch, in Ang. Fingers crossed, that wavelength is 6346.40 Ang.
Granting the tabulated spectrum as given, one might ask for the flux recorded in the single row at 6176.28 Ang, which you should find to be 9.674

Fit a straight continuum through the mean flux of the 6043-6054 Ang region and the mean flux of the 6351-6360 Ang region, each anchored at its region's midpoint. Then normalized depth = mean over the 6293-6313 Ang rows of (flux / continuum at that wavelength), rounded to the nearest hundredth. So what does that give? 1.00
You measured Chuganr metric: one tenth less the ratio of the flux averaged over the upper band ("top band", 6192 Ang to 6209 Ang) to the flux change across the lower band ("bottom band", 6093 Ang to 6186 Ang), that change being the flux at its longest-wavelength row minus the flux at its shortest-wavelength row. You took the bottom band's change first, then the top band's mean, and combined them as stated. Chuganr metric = 42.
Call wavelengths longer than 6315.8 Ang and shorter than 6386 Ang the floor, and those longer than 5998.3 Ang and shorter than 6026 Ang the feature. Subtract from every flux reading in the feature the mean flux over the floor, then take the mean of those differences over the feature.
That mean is 0.36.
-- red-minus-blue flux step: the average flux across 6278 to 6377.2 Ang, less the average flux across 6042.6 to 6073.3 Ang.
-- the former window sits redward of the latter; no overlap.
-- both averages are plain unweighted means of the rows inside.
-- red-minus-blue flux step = -0.34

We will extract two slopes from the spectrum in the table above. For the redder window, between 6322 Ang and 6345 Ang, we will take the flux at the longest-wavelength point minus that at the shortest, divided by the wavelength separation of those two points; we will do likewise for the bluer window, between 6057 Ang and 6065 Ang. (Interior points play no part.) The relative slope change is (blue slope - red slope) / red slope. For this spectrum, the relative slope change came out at 12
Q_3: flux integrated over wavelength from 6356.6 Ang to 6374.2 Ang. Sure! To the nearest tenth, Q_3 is 169.9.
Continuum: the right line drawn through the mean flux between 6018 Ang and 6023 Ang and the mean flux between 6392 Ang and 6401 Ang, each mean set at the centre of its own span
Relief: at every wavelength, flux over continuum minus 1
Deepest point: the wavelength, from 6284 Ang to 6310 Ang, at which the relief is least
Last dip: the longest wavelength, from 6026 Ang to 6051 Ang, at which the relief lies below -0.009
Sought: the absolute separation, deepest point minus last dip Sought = 250.1 Ang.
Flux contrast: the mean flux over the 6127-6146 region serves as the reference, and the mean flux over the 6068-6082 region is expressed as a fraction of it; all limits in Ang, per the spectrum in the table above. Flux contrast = 1.04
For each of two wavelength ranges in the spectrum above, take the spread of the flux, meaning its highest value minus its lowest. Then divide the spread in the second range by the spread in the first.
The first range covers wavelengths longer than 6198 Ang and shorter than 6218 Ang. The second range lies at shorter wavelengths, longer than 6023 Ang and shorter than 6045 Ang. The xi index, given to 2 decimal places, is 0.34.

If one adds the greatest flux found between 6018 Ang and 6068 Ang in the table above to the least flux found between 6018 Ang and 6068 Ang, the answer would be 19.5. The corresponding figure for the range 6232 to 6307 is 19.1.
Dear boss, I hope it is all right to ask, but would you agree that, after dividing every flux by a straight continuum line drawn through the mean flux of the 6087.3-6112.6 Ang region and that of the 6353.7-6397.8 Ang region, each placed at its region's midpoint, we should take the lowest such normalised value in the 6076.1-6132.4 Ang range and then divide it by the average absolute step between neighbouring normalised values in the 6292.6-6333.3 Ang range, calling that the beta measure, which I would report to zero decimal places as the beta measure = 33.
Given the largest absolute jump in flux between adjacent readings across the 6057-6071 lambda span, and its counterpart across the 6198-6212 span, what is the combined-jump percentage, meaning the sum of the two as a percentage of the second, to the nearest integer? 250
